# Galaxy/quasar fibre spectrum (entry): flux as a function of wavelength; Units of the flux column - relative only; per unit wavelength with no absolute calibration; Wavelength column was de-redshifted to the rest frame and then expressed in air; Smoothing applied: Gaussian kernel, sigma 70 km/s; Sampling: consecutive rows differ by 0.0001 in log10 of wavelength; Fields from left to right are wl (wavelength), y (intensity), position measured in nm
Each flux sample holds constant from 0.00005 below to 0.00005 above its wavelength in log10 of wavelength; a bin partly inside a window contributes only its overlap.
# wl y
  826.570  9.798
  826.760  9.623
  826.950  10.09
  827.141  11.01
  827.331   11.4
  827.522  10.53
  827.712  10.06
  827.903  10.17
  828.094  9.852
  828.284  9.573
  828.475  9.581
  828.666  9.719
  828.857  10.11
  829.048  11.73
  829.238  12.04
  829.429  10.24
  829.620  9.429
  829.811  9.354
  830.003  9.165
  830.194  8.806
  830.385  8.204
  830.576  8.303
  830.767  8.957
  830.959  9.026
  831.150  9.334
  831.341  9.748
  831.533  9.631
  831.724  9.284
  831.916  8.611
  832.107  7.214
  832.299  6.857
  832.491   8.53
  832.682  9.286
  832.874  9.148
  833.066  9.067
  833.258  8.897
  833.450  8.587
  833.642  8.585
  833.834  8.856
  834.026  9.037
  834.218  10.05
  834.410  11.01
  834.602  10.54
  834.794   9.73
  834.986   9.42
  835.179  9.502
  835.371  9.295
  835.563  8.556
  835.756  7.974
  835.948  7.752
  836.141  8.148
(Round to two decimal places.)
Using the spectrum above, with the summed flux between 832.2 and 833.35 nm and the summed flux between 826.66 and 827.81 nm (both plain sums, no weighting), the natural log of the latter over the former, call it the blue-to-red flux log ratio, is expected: 0.19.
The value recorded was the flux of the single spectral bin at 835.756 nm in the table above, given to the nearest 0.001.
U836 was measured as 7.974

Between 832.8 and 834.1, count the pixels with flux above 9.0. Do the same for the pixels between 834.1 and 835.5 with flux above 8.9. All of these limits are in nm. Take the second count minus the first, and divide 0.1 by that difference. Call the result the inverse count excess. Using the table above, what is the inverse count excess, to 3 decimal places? 0.025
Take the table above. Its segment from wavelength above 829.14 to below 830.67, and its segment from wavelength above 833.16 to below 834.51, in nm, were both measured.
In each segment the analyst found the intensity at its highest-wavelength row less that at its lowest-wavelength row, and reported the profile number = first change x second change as -7.9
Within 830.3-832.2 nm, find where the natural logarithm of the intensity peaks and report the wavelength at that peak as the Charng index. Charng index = 831.341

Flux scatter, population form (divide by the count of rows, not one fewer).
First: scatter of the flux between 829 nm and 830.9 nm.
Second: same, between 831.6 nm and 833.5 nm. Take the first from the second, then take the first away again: -1.7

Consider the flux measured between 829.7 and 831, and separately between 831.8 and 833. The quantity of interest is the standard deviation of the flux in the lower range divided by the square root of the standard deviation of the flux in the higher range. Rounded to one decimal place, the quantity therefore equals 0.4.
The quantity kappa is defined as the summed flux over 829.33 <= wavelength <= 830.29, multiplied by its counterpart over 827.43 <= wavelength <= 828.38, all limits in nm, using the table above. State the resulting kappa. 2358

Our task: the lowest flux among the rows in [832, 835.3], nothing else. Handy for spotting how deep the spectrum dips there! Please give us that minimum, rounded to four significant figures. 6.857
